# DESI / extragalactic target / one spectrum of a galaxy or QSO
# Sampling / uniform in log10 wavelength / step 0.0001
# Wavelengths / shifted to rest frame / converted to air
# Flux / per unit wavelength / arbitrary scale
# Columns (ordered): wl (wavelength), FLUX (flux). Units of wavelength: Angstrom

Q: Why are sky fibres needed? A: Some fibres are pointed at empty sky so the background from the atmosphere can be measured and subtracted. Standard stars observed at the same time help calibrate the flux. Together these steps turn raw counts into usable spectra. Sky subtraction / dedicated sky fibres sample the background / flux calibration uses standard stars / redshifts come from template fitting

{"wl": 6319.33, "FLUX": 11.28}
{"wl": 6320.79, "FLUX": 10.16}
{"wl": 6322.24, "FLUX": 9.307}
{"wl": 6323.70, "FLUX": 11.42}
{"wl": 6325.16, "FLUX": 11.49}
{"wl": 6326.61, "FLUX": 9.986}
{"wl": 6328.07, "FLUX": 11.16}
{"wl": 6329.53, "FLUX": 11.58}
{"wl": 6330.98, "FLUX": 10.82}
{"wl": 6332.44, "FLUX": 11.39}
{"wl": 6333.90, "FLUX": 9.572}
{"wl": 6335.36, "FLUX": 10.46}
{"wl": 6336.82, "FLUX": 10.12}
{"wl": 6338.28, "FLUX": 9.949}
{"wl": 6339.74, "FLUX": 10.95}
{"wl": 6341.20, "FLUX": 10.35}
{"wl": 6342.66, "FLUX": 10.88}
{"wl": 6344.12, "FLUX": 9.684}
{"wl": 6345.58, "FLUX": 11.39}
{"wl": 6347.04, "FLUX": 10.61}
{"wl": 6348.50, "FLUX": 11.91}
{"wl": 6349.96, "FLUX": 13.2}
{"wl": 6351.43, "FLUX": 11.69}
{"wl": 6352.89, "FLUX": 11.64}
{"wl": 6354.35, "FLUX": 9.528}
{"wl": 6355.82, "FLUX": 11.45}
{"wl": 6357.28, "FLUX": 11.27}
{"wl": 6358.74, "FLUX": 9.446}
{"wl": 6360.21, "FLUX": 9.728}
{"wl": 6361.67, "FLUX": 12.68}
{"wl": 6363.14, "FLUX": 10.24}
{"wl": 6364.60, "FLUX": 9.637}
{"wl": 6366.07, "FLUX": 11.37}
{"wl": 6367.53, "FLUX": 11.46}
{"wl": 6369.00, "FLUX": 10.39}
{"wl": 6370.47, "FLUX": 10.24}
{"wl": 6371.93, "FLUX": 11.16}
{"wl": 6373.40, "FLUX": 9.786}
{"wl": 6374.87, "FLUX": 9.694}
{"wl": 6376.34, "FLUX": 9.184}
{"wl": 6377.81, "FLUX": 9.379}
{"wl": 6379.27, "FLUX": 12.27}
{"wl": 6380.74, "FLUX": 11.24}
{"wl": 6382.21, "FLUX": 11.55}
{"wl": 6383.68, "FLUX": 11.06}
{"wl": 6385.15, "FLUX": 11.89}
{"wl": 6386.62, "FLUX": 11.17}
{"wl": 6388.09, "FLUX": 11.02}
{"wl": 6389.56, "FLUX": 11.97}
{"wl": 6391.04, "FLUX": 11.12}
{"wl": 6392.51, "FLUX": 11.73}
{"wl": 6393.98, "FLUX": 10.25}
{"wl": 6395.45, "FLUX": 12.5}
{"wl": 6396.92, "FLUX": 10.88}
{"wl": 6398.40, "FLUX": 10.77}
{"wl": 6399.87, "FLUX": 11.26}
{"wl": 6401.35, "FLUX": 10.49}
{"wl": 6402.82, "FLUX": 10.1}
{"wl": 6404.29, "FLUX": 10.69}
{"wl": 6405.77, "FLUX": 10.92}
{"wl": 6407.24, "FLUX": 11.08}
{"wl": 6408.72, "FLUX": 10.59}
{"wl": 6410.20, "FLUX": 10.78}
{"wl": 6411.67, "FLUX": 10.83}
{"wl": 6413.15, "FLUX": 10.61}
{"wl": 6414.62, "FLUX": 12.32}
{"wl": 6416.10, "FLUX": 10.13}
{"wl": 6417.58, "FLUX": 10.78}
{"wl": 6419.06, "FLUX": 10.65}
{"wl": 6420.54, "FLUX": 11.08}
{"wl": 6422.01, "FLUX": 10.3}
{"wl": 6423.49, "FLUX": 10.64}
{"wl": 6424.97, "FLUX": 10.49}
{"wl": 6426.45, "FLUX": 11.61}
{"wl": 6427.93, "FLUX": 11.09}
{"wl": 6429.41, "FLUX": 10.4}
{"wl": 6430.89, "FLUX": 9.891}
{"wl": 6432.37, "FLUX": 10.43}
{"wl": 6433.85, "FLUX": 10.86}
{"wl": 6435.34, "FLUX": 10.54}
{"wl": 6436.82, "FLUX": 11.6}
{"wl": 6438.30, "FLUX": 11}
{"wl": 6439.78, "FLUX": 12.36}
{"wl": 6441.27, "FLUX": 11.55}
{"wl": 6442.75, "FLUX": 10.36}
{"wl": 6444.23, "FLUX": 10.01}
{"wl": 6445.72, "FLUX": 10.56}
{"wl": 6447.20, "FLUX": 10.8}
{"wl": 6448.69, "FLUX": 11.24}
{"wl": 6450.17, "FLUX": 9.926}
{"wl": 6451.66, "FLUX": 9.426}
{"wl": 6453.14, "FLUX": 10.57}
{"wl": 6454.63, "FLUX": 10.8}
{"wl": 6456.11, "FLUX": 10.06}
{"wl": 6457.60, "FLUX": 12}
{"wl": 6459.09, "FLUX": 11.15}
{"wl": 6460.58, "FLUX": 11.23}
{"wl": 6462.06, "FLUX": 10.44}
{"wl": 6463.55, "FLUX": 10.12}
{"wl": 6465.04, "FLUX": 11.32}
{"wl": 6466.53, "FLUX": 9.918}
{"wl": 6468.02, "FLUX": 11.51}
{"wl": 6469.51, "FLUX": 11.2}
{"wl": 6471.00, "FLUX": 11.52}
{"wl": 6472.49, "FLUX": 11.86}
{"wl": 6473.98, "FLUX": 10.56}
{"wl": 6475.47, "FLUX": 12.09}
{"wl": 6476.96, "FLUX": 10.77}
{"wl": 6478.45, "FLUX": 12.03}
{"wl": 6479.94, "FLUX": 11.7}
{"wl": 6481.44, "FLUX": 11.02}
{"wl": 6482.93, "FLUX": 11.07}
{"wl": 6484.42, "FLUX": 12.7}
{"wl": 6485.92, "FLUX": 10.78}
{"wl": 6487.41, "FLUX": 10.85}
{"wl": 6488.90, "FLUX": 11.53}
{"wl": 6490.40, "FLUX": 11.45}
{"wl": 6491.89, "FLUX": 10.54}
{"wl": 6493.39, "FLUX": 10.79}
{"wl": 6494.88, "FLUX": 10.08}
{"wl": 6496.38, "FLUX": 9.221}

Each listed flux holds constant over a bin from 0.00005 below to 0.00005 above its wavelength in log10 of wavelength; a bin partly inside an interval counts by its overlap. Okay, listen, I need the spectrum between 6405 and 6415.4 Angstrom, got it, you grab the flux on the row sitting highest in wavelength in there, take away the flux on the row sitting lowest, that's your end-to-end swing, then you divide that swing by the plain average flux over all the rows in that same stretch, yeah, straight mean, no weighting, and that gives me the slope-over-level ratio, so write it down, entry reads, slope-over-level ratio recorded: 0.13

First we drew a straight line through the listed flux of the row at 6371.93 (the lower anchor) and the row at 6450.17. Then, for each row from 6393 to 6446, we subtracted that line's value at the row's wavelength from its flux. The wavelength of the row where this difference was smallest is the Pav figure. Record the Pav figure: 6402.82 Angstrom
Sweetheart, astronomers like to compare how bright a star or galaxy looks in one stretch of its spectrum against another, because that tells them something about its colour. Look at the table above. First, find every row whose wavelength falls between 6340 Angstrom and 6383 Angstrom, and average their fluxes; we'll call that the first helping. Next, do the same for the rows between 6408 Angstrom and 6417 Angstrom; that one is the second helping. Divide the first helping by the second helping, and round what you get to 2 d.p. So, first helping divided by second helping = 0.99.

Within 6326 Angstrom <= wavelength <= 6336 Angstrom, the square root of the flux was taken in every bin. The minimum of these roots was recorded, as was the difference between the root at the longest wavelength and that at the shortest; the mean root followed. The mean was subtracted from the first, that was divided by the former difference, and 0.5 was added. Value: -1.9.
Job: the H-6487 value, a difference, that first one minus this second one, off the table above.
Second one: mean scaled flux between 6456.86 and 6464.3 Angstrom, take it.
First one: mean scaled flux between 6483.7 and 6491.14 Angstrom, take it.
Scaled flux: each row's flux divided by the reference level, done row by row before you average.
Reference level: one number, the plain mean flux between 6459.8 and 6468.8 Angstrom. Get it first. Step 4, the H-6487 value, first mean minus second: 0.04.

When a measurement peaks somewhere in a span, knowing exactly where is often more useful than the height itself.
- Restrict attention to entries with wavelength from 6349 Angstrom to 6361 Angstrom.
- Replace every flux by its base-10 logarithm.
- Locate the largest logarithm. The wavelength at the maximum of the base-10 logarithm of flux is 6349.96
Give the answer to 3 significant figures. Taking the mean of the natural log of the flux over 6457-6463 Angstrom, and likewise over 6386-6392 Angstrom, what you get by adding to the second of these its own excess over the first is 2.44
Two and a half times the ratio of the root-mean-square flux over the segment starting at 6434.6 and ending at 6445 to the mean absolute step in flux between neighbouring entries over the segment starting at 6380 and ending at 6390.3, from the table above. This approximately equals 48.2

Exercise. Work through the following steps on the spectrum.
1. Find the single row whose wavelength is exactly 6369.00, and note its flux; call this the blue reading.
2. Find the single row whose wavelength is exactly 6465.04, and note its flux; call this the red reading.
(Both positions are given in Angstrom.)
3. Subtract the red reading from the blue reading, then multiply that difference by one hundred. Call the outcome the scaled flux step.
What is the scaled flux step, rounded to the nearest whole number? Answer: -93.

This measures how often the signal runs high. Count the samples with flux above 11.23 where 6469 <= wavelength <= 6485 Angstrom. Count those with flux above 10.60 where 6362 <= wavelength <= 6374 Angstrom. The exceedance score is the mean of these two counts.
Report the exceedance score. 4.5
